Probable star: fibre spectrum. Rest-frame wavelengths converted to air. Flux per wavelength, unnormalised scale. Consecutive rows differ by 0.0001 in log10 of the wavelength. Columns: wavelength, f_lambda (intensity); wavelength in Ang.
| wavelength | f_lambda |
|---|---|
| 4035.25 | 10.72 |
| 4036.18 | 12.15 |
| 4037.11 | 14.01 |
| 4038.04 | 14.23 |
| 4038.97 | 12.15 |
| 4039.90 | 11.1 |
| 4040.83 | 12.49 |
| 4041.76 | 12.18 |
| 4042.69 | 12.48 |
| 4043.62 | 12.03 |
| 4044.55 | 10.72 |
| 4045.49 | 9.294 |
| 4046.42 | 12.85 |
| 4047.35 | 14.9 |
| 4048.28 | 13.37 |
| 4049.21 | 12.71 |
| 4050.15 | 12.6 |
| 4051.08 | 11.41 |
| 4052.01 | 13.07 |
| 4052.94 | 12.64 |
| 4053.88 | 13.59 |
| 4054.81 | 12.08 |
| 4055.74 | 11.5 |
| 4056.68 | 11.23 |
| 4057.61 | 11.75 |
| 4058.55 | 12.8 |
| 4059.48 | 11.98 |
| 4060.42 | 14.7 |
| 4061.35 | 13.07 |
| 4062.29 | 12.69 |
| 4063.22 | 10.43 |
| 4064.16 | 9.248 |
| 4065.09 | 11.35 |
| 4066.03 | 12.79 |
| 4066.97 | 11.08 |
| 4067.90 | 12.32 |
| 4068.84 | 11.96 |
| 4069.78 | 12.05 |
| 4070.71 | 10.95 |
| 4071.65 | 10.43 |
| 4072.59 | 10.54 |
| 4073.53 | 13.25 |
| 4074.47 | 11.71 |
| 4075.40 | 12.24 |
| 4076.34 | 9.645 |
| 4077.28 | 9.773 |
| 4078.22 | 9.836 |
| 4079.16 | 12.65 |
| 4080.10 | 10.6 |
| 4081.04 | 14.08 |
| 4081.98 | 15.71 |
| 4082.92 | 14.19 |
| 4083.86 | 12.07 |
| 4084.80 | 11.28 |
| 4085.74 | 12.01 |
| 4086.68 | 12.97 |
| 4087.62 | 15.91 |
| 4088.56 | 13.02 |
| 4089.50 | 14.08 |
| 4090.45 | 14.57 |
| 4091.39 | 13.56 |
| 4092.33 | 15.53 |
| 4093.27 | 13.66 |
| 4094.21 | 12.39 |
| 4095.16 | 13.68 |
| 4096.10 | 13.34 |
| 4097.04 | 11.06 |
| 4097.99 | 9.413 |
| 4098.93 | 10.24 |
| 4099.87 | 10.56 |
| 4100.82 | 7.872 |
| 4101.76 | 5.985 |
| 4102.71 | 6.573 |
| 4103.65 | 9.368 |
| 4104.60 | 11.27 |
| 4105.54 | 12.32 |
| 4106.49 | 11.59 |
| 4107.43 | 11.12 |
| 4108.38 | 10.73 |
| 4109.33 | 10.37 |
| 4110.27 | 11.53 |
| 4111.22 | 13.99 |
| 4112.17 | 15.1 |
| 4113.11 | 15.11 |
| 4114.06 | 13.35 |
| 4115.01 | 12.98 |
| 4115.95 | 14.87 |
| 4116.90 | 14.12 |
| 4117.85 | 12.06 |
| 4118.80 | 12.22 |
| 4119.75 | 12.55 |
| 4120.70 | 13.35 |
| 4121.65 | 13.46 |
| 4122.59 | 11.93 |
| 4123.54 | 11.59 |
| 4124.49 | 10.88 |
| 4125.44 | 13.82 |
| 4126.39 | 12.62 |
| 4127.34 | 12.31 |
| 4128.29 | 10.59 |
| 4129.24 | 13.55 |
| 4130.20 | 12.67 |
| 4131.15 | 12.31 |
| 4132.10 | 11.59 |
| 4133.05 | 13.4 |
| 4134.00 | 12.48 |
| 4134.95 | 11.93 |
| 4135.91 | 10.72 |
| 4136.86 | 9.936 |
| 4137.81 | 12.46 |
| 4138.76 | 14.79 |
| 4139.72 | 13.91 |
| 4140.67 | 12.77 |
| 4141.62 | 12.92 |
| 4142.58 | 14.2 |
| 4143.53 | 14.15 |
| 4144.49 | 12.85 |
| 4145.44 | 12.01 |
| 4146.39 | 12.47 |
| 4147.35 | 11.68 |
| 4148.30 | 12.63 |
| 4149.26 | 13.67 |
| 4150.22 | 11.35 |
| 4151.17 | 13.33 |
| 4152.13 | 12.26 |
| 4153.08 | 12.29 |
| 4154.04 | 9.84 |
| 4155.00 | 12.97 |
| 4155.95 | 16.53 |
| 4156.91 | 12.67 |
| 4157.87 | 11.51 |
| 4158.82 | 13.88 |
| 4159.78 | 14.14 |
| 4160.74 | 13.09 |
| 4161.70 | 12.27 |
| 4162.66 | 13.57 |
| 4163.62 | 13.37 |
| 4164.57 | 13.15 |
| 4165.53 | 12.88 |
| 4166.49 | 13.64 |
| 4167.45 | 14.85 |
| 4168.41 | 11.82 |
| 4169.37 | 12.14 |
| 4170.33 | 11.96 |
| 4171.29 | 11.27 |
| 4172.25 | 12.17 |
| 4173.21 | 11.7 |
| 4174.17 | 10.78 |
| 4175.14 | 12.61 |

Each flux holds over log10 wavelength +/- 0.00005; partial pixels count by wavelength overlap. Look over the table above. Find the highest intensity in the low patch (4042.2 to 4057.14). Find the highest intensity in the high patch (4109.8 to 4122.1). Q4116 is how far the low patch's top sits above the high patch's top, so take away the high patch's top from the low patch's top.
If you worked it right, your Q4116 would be -0.2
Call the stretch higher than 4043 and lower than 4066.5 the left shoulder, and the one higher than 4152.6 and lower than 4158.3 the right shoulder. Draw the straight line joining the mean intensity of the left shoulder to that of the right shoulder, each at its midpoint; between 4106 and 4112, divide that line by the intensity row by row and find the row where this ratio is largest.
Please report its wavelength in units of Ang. 4109.33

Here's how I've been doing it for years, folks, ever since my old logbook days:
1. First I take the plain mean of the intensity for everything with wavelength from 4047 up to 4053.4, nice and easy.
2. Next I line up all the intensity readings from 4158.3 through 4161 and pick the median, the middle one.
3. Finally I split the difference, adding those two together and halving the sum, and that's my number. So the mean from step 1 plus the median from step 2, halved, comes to 13.4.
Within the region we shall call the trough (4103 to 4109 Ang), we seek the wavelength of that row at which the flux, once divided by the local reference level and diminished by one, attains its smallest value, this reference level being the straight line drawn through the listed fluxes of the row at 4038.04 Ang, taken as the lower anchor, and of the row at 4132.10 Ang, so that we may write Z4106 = 4103.65 Ang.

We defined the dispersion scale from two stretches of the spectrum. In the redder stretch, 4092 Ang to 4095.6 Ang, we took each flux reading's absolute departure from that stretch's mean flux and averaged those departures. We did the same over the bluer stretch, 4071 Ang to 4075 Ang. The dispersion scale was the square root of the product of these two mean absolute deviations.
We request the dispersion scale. 0.92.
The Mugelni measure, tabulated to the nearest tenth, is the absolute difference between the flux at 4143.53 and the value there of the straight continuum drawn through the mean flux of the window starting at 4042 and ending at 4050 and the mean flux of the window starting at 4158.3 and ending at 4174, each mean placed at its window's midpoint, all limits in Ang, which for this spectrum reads 1.4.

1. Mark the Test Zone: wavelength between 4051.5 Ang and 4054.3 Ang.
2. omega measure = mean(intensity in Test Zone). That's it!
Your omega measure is 13.1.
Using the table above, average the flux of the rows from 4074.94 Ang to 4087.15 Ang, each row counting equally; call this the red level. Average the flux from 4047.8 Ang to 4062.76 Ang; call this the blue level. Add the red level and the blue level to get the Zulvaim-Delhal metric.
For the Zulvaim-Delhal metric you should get 24.7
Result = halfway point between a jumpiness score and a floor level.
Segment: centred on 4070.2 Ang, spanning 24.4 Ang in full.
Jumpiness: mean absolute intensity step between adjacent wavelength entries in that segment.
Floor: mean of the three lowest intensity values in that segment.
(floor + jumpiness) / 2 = 5.5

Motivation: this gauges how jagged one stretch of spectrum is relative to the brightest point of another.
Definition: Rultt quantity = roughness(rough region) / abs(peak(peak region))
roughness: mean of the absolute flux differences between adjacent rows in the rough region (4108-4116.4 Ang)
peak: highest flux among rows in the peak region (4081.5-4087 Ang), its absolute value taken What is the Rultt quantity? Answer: 0.073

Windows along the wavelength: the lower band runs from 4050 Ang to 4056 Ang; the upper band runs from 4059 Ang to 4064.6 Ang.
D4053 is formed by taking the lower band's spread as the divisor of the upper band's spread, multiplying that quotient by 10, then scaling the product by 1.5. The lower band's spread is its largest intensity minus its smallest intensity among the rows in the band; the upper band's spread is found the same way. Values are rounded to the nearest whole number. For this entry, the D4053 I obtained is 38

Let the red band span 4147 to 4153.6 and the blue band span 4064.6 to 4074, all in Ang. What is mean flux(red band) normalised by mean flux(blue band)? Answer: 1.07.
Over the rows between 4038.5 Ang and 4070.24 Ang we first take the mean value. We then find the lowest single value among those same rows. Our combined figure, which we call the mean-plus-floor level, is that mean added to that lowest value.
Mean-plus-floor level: 21.4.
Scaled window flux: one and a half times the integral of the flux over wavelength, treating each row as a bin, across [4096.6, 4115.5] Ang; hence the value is 313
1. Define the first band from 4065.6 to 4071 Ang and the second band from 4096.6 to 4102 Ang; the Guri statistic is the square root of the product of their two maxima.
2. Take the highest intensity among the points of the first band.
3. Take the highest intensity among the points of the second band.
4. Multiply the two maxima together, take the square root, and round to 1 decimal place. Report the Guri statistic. 11.9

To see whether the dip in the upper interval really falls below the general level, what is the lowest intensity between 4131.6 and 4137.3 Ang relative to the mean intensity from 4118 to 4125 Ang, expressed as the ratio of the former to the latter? 0.81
